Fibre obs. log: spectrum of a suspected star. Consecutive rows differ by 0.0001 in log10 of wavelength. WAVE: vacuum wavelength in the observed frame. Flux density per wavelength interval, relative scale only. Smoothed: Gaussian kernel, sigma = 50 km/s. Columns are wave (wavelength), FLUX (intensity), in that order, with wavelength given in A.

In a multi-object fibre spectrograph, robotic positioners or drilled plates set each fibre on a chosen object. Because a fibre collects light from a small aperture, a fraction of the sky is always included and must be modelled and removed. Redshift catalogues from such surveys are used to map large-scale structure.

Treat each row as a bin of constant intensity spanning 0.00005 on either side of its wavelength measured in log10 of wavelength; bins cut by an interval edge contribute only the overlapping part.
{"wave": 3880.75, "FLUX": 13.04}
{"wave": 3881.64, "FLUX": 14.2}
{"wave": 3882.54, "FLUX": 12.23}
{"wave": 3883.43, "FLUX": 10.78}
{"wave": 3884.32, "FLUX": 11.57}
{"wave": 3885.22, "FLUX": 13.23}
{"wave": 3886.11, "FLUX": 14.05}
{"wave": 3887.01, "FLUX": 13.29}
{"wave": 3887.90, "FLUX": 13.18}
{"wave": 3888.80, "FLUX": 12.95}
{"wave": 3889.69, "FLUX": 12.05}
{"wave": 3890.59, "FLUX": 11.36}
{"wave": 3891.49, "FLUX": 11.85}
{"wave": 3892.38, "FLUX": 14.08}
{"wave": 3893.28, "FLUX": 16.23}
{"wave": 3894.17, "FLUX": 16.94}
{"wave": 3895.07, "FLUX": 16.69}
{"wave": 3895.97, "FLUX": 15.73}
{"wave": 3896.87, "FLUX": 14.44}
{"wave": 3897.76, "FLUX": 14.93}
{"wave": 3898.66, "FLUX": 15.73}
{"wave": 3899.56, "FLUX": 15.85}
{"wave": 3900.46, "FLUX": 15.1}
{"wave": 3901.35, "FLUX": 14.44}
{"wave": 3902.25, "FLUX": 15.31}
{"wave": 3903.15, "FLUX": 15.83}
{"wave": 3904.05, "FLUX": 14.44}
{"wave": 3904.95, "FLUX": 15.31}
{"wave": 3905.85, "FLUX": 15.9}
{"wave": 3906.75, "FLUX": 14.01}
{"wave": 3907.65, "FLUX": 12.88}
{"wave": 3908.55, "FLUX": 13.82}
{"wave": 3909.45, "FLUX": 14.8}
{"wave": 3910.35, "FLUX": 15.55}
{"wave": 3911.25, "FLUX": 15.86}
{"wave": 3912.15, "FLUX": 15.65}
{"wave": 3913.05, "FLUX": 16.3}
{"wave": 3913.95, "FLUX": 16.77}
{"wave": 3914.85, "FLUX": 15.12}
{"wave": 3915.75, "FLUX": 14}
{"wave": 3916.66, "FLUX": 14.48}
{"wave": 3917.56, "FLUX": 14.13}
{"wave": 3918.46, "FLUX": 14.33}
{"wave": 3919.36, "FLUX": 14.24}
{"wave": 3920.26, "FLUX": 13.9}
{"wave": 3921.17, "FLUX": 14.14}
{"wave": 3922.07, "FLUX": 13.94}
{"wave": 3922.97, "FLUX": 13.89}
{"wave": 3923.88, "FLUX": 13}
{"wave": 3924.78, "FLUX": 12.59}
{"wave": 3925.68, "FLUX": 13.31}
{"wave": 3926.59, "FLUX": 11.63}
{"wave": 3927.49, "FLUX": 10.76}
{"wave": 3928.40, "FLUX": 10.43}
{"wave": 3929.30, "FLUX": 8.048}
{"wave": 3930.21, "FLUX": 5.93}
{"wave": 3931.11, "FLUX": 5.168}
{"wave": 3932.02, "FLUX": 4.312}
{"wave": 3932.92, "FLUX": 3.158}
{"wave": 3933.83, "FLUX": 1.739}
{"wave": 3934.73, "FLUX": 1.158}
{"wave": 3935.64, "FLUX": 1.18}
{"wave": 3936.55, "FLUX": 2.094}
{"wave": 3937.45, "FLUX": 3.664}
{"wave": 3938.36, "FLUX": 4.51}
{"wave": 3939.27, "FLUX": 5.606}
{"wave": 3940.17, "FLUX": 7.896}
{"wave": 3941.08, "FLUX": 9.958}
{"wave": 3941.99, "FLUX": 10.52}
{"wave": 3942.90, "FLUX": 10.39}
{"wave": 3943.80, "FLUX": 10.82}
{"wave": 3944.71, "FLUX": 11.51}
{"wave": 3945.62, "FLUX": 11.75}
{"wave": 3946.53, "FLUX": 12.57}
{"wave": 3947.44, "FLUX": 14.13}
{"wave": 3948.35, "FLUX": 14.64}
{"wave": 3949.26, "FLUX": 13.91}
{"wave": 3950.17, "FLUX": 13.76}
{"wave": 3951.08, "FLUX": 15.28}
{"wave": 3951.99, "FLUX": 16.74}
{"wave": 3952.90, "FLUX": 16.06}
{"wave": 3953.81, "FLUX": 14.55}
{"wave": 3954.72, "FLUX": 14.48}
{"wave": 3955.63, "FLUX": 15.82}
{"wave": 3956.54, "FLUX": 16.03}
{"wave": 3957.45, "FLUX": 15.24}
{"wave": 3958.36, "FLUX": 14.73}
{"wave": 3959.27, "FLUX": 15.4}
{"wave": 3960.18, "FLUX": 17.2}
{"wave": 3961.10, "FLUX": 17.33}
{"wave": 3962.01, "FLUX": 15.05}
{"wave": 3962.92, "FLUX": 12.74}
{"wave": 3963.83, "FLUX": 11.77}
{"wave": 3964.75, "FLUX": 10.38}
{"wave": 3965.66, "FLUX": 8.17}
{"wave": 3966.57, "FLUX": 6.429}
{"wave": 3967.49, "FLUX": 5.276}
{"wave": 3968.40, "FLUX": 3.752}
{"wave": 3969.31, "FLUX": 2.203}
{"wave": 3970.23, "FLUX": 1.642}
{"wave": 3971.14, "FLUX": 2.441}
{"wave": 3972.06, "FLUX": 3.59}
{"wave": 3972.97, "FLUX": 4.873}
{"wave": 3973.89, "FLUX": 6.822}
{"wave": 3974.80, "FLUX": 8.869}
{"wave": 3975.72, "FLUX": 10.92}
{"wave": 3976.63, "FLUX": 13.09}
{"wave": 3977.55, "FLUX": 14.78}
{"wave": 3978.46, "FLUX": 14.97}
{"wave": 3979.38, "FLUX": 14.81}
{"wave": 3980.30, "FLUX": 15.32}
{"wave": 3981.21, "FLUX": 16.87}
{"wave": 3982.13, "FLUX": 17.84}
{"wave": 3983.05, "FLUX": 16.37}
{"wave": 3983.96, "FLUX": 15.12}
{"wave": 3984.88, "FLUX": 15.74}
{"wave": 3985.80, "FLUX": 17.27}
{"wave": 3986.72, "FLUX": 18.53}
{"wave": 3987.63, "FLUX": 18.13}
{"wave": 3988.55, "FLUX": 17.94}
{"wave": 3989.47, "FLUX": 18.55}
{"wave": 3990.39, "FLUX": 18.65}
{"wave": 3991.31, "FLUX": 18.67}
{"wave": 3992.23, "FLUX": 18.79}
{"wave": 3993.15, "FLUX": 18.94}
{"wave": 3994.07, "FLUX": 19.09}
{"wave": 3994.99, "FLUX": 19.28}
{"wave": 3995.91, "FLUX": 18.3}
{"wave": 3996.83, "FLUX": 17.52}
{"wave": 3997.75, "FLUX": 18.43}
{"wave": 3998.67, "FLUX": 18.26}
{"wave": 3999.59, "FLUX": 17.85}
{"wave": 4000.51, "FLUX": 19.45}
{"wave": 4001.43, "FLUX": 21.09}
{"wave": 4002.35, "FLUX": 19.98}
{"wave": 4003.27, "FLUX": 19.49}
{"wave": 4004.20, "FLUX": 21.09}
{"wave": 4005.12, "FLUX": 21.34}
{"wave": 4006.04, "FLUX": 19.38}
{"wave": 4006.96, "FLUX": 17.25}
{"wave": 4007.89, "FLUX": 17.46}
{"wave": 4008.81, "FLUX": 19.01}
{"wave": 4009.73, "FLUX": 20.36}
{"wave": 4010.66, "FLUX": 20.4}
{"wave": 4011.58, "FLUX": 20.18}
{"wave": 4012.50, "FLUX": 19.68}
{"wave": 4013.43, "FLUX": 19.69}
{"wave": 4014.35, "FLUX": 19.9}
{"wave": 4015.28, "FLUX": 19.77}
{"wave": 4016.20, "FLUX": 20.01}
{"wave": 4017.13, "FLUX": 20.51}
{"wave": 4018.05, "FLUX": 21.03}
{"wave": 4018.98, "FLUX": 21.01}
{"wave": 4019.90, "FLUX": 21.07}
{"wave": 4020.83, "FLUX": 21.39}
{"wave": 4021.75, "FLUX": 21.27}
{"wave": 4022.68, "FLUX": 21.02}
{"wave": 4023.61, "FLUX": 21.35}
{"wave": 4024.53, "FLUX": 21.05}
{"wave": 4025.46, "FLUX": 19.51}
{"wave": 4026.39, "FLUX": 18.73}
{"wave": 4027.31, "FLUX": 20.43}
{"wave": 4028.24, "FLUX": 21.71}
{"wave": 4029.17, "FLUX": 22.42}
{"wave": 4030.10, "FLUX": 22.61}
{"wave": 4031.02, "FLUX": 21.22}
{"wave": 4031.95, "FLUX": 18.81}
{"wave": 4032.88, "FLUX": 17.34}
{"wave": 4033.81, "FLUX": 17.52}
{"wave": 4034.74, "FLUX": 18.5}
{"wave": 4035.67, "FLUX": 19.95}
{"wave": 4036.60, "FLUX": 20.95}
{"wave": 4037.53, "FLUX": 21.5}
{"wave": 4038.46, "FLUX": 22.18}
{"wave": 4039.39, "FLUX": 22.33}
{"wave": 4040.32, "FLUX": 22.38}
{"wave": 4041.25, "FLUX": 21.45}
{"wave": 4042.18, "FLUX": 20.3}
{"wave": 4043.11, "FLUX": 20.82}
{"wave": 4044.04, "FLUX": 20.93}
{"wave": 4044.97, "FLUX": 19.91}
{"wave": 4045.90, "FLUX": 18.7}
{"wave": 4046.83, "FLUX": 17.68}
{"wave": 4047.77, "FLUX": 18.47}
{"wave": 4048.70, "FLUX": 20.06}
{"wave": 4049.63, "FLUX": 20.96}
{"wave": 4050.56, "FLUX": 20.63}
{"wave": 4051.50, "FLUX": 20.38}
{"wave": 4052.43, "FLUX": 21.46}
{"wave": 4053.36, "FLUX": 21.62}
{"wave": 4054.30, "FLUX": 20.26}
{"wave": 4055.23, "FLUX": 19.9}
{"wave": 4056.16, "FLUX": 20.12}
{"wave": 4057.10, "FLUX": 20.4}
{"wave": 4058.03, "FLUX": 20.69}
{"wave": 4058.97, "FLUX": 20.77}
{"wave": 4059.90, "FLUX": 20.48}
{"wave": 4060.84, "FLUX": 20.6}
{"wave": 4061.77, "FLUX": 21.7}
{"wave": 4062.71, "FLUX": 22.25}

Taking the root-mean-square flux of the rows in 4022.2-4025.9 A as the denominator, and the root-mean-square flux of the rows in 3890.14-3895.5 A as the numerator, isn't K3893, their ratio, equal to 0.7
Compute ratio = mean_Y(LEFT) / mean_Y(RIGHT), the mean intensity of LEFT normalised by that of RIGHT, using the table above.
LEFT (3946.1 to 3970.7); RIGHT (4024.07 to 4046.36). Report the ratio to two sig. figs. 0.61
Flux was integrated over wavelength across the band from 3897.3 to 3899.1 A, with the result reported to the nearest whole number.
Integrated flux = 28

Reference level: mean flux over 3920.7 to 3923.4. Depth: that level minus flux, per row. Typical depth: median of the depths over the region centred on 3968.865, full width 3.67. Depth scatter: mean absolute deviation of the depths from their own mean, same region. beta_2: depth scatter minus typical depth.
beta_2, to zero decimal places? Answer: -10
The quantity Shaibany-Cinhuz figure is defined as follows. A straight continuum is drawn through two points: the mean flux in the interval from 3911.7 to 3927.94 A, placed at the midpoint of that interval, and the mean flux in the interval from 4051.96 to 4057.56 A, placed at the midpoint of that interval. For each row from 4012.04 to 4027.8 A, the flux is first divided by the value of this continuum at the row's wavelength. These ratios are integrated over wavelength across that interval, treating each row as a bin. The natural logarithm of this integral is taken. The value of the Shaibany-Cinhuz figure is 2.8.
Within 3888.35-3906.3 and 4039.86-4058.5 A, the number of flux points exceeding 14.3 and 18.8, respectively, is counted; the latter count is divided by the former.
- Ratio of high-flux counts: 1.1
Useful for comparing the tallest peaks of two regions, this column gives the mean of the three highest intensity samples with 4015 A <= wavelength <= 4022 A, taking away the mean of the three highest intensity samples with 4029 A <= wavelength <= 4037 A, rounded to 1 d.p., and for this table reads -0.8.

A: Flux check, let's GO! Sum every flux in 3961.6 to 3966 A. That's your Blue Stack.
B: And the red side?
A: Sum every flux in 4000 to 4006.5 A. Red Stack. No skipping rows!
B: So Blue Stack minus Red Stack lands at -84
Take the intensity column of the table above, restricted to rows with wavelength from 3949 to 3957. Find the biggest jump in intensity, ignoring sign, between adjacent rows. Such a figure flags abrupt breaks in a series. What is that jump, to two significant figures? 1.5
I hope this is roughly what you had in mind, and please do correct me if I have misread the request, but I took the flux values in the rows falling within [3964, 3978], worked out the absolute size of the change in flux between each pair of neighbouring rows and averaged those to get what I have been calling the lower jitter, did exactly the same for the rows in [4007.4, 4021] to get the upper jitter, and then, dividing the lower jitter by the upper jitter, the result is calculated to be 3.9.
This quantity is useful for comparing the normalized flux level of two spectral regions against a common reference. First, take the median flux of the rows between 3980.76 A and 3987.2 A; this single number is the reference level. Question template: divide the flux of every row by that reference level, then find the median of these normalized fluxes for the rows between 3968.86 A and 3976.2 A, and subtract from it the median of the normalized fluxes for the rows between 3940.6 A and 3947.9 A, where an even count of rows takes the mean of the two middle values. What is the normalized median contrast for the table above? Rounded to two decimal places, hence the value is -0.41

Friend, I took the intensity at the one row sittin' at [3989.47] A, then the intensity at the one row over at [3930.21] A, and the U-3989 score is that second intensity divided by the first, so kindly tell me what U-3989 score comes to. 0.32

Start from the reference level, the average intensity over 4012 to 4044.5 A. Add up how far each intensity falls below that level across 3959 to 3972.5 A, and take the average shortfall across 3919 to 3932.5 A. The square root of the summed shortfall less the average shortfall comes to 13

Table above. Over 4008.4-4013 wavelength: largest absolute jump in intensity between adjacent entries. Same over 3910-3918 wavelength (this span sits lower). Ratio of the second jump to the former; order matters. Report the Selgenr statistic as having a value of 1.2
